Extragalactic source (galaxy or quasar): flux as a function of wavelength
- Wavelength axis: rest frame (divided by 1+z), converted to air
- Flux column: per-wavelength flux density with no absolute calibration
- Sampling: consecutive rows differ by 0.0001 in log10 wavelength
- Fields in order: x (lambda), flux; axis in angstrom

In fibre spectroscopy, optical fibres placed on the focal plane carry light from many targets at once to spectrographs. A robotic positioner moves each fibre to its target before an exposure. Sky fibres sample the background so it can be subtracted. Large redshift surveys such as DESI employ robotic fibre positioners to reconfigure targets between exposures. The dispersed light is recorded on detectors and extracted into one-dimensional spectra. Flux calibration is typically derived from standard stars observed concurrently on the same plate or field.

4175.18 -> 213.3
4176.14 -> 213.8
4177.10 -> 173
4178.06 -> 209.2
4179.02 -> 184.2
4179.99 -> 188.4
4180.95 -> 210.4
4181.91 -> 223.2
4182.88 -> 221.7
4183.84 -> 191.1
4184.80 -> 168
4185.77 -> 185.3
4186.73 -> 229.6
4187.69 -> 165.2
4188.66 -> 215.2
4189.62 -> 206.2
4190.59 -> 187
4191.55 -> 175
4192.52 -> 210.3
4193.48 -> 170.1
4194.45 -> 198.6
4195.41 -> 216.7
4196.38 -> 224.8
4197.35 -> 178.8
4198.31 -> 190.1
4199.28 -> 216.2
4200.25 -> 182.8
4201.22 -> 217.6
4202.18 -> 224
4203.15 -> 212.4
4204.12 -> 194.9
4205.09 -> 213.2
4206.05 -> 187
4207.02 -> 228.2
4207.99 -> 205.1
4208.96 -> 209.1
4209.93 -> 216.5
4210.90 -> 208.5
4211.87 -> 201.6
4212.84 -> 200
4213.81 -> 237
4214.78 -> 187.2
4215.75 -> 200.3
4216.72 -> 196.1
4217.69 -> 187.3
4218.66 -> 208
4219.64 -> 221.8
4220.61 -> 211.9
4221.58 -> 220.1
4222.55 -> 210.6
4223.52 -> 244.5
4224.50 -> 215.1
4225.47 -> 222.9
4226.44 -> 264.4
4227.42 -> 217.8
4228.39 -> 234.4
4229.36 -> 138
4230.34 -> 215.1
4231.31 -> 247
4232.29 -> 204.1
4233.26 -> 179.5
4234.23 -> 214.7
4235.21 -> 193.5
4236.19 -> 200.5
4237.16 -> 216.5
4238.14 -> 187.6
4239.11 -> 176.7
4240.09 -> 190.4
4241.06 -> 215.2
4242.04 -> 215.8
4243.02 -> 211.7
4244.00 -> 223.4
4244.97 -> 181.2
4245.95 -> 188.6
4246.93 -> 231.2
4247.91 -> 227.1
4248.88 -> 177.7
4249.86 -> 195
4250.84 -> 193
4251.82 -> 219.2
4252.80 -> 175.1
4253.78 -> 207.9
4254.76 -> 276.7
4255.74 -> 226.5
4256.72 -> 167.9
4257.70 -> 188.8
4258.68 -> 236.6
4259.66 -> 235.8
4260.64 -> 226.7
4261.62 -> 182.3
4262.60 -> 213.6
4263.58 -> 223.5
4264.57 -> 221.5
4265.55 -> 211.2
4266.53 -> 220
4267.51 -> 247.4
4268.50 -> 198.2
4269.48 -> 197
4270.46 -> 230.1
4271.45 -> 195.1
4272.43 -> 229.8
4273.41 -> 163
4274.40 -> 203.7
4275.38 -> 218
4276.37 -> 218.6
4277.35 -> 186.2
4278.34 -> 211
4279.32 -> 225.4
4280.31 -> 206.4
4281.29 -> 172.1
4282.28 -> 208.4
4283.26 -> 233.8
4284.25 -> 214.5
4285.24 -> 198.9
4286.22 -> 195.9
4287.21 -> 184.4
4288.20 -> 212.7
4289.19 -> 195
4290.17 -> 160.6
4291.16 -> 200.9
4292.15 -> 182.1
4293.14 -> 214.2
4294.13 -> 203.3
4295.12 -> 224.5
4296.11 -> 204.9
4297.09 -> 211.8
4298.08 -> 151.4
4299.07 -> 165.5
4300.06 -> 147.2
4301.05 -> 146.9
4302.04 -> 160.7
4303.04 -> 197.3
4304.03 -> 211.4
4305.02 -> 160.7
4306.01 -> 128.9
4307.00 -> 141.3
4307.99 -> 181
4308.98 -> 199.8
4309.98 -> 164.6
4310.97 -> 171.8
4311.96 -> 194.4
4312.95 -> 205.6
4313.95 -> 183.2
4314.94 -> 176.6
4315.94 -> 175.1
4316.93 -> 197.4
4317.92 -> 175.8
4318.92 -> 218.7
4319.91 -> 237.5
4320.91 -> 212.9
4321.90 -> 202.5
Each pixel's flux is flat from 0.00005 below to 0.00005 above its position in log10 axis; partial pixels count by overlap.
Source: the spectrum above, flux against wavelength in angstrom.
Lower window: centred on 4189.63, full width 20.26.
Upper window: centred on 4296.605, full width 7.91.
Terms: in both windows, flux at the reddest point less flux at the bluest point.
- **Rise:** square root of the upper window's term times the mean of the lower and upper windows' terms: 36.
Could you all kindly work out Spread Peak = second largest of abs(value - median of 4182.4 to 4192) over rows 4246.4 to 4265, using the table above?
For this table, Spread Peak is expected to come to 48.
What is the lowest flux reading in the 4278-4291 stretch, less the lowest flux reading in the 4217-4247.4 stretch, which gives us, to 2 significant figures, 23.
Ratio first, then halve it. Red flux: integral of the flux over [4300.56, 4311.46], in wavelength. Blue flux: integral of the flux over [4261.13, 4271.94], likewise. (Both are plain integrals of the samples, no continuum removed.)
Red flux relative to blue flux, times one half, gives 0.402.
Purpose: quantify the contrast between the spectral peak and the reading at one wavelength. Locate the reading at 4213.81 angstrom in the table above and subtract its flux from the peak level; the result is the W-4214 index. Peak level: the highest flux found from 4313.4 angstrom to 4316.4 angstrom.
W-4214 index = -54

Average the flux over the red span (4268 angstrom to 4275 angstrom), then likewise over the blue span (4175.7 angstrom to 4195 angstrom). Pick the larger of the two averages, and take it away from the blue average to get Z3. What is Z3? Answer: -6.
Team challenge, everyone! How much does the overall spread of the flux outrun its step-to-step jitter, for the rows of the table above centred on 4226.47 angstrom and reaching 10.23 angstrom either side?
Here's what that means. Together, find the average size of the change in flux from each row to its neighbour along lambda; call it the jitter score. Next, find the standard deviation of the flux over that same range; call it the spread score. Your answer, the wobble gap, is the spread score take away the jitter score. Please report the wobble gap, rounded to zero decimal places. -3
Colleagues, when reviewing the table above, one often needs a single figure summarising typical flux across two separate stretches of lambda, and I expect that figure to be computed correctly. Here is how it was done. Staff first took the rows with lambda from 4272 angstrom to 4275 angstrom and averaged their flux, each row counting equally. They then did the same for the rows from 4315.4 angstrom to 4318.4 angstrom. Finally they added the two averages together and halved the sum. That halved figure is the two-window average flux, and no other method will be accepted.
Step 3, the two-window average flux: 191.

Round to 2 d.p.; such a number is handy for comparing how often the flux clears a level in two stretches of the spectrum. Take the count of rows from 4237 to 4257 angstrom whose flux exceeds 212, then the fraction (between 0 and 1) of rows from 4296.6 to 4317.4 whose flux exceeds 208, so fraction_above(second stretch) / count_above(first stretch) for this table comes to 0.01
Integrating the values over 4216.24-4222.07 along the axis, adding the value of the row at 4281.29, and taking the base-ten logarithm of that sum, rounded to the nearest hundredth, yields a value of 3.14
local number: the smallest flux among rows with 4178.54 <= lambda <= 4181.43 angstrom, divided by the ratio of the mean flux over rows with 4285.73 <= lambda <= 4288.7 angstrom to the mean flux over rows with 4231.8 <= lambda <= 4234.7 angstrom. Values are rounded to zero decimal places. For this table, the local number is 186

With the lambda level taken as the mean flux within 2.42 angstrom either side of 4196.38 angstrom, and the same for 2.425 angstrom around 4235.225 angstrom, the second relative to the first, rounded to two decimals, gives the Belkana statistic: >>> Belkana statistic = 1.00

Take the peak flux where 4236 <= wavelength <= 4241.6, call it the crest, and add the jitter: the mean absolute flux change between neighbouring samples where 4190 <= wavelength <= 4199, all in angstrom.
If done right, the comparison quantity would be 241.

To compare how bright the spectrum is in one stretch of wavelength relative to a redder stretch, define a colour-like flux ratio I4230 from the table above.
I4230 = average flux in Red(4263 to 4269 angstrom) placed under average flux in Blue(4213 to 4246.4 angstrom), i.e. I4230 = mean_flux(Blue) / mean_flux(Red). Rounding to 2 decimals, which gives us 0.95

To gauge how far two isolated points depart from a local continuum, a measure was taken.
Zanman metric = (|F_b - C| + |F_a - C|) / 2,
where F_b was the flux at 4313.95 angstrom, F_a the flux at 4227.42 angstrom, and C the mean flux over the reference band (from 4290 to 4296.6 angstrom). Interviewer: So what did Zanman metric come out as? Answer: 17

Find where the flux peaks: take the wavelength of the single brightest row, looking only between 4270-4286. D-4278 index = 4283.26 angstrom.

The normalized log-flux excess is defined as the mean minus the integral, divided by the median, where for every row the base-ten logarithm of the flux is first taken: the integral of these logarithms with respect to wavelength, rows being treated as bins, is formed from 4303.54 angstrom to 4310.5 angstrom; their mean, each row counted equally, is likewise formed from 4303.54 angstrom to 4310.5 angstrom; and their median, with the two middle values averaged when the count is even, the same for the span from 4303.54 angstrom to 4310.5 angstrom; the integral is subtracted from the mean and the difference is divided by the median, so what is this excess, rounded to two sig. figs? -6.0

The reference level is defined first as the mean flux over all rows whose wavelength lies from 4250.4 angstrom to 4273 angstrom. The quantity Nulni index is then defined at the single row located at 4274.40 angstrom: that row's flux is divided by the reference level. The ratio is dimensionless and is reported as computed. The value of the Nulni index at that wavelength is 0.95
